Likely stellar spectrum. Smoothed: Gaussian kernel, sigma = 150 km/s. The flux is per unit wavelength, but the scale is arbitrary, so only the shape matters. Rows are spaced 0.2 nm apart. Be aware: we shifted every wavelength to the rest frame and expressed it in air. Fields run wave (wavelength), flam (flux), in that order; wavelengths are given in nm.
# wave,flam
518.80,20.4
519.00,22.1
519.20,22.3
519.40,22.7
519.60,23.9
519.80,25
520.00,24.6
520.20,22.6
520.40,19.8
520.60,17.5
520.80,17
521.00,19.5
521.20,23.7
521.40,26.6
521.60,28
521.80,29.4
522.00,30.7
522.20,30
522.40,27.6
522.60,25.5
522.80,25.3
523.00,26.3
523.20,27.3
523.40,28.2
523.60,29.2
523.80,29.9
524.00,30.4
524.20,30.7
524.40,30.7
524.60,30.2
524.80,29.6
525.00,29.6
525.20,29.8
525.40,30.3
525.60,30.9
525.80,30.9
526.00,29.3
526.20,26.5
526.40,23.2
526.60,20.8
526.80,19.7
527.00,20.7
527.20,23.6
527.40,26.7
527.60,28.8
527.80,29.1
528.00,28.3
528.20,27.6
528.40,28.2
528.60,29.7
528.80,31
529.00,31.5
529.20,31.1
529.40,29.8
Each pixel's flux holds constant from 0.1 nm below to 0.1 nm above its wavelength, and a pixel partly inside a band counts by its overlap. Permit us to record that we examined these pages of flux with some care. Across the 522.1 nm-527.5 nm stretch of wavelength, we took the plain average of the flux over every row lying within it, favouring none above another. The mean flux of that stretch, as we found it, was 28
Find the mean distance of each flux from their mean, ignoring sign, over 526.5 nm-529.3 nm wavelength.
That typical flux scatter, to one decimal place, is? 3.3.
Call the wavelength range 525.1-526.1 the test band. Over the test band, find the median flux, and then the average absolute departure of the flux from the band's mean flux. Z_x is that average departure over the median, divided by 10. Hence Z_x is 0.002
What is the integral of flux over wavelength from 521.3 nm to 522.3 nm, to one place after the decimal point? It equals 28.9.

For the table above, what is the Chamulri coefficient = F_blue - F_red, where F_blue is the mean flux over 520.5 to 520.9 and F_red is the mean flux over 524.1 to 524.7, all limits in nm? -13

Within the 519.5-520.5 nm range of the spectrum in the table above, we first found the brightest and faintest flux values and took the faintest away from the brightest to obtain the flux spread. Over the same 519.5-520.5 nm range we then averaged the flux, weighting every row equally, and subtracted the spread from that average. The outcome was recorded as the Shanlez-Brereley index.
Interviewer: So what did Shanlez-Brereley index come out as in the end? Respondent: 18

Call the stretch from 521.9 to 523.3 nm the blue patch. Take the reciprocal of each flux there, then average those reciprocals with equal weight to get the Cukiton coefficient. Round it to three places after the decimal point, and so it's 0.037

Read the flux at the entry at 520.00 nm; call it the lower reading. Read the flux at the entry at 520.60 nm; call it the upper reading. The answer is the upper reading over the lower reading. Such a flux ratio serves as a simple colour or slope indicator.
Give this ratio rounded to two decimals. 0.71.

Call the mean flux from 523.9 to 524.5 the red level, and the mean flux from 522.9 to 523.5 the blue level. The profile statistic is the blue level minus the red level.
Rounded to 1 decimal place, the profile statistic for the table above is -3.3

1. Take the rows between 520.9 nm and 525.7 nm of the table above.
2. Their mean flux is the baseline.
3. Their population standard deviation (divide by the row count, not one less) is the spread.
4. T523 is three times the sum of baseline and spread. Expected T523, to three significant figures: 93.0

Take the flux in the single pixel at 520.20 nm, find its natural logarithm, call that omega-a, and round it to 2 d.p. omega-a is 3.12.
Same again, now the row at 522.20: 3.40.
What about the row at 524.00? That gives 3.41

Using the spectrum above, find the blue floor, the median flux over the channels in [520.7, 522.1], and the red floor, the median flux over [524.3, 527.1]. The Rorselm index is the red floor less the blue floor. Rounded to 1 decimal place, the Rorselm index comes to 3.0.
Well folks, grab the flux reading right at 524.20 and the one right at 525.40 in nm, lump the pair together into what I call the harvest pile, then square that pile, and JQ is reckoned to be 3721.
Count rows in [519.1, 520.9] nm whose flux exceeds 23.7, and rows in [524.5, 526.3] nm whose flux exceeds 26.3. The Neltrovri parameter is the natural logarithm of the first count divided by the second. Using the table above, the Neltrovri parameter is -1.1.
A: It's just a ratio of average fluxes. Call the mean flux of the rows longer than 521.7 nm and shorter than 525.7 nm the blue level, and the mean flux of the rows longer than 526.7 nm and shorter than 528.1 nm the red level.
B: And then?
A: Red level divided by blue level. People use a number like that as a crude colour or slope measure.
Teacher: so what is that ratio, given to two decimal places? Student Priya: 0.87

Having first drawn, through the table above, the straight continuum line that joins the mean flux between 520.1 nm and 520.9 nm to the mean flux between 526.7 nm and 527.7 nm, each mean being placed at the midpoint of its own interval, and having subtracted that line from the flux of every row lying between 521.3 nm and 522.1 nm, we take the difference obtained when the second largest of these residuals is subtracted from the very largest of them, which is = 1.2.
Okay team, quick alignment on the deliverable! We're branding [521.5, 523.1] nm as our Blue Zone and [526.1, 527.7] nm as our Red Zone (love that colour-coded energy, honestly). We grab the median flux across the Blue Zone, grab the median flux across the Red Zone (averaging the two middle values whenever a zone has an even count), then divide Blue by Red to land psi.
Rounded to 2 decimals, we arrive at 1.19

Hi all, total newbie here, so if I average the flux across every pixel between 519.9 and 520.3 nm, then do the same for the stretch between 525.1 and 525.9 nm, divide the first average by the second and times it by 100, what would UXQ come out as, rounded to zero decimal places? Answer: 77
